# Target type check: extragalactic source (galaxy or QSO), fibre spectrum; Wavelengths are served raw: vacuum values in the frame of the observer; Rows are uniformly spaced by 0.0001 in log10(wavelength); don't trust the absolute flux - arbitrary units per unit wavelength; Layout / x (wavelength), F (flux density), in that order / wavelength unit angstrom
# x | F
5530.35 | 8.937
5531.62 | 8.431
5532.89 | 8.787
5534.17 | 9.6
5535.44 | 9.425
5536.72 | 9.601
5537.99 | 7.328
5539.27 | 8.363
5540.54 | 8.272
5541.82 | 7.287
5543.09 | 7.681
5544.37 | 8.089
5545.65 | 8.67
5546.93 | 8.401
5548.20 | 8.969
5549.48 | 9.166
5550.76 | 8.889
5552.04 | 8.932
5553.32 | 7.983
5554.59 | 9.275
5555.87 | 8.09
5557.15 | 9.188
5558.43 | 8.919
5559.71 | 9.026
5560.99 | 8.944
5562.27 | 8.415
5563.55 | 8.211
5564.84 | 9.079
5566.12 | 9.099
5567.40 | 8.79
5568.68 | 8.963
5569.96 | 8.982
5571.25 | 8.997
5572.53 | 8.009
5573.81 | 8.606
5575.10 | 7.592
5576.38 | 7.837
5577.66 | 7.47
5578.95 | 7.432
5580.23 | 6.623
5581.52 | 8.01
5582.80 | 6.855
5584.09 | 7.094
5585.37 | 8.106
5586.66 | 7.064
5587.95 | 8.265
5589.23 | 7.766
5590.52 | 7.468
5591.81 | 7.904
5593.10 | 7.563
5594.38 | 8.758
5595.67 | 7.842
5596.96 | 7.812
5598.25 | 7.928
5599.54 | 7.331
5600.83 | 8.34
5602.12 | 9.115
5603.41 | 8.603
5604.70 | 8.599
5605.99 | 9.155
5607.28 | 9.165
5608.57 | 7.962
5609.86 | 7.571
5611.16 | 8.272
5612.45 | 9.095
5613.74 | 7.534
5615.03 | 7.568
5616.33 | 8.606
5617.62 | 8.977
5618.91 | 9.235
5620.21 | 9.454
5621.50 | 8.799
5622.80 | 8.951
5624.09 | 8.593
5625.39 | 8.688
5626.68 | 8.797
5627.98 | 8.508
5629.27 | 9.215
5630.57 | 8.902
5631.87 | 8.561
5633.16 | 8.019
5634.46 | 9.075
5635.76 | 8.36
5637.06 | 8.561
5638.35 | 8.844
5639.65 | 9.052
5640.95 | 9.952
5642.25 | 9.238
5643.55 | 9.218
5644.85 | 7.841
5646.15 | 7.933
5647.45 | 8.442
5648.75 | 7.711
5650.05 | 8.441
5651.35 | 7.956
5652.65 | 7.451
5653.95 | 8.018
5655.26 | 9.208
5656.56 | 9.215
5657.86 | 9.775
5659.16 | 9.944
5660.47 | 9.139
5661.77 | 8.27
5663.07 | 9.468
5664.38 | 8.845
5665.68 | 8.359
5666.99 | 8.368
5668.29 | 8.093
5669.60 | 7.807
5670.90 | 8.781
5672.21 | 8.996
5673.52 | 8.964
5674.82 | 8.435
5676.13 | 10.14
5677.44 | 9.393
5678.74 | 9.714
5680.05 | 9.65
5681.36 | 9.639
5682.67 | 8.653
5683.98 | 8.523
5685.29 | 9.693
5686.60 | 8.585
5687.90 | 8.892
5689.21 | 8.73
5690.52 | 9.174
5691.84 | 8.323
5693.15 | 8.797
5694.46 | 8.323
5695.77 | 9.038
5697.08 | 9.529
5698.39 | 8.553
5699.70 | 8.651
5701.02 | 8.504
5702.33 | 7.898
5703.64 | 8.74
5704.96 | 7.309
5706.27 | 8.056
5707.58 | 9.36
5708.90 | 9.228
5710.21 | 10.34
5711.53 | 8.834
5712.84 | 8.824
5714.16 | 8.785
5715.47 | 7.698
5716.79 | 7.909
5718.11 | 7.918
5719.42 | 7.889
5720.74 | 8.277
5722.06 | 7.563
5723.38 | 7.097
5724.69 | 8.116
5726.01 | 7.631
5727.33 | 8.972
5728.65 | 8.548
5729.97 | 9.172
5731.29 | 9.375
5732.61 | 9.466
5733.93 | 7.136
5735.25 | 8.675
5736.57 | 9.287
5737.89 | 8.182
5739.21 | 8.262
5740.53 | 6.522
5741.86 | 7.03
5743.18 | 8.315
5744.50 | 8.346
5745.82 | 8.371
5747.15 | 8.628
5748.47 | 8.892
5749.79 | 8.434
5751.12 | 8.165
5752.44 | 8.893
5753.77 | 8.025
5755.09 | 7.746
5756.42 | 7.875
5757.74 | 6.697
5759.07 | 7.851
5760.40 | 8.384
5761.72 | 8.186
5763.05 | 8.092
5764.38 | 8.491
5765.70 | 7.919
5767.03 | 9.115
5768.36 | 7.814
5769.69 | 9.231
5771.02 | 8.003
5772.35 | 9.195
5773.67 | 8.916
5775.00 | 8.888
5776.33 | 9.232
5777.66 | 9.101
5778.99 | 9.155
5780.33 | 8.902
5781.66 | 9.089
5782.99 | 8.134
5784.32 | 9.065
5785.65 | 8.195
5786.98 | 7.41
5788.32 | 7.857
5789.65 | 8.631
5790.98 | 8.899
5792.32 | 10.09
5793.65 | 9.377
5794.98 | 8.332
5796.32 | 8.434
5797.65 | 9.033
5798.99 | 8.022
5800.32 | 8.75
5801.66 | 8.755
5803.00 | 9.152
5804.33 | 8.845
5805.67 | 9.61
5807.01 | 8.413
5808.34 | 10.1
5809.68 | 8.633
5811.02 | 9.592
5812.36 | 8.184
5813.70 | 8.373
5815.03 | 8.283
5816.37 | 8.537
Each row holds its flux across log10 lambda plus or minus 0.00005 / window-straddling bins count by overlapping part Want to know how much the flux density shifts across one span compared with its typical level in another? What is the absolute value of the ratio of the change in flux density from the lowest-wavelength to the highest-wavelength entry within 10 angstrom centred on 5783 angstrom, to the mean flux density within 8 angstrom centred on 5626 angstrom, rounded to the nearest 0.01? 0.20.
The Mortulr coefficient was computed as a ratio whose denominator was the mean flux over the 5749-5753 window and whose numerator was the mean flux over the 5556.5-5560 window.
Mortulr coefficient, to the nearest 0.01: 1.06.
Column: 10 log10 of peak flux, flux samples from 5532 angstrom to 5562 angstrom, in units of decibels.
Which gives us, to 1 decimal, 9.8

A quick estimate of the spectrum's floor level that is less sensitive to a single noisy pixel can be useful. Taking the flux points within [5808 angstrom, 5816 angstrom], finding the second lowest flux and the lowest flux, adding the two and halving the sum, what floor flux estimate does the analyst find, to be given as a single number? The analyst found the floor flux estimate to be 8.23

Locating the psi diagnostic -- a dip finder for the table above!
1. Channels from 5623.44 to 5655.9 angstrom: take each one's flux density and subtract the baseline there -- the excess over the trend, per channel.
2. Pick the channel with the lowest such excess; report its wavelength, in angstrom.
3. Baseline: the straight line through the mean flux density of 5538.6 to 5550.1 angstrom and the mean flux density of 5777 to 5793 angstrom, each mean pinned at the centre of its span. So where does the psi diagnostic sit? 5652.65 angstrom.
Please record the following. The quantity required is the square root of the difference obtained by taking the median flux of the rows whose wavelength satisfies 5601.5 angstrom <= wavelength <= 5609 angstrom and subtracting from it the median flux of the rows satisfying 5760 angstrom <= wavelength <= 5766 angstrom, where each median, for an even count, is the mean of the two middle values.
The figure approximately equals 0.82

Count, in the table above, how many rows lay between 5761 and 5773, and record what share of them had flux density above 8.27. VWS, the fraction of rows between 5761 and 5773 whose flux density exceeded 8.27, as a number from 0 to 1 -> 0.4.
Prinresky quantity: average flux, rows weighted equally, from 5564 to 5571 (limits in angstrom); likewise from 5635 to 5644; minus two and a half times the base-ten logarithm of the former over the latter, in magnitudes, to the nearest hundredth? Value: 0.01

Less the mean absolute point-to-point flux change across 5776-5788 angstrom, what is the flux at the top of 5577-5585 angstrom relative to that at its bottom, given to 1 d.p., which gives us -0.9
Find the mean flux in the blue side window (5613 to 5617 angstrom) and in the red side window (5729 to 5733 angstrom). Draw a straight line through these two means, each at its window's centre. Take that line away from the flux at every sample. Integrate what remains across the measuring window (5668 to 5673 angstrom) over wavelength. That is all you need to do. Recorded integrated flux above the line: -1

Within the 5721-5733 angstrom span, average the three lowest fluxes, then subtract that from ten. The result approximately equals 2.57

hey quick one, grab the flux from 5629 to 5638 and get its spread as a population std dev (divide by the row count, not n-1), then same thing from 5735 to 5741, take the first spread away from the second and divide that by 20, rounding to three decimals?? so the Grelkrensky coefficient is 0.027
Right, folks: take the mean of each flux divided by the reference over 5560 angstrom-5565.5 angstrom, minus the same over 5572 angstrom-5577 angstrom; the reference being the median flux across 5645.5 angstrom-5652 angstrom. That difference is 0.08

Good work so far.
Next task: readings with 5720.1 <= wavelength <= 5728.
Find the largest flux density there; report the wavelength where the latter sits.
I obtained 5727.33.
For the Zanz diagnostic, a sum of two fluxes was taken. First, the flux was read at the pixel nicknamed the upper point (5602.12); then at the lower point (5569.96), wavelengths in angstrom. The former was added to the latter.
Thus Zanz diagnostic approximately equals 18.1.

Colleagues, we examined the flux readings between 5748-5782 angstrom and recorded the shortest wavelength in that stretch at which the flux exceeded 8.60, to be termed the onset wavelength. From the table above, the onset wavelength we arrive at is 5748.47 angstrom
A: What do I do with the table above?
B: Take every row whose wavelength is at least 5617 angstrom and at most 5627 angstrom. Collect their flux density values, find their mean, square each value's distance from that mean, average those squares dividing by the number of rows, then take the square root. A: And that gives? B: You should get 0.27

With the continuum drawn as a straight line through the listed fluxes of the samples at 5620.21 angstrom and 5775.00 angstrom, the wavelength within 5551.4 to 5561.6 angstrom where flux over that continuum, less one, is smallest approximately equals 5553.32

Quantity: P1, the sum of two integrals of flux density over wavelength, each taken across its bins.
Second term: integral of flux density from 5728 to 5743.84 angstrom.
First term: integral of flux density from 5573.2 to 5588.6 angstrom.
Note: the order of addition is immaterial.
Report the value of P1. 249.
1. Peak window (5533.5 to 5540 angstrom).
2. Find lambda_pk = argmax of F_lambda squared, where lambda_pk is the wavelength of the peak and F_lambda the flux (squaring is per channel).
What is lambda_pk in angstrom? 5536.72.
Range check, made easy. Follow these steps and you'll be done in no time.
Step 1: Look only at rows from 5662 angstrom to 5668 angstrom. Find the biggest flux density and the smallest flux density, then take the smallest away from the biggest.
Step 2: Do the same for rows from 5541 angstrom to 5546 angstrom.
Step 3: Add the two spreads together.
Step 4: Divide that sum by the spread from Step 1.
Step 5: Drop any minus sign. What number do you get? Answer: 2.25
